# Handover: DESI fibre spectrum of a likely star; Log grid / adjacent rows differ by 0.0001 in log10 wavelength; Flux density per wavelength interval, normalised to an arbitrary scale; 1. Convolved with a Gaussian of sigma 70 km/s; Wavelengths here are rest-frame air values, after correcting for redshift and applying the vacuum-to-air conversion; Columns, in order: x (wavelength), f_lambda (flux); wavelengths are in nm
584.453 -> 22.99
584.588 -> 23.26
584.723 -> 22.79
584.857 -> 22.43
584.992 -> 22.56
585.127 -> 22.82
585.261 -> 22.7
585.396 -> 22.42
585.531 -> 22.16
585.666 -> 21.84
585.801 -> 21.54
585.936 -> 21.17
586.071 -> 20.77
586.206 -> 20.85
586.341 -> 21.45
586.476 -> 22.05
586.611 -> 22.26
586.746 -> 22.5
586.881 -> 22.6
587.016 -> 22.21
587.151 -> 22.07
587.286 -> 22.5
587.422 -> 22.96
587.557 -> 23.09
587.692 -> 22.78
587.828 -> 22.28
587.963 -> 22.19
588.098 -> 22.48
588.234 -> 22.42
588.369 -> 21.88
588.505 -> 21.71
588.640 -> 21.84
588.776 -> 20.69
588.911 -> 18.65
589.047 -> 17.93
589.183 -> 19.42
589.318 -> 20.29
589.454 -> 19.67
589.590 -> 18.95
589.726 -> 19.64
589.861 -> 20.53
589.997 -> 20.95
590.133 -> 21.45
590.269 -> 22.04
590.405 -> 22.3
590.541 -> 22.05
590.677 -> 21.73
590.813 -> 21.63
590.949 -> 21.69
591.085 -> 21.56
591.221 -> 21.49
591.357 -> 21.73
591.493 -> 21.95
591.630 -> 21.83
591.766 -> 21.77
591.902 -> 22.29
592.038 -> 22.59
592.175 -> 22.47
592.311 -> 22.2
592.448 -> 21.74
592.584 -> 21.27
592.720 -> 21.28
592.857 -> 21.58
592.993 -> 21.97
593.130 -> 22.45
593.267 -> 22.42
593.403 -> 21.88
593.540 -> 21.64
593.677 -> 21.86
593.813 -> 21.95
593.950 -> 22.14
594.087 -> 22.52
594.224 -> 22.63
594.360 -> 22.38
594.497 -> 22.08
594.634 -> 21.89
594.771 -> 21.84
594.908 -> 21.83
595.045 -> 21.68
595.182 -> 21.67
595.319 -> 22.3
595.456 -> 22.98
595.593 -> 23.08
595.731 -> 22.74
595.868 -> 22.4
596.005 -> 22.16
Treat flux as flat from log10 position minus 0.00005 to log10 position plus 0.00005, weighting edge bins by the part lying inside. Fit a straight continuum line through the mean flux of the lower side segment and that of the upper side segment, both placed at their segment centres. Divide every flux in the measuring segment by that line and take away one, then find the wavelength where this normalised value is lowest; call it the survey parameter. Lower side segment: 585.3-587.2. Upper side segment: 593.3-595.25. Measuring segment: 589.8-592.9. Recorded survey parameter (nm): 589.861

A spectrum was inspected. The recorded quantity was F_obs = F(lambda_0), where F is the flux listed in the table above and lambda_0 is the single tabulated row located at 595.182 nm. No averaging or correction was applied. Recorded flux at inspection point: 21.67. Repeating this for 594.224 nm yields 22.63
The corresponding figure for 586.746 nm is 22.5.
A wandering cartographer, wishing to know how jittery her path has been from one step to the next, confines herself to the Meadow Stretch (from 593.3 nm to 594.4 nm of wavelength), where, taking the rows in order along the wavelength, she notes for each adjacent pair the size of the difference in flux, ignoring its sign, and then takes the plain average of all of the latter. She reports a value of 0.21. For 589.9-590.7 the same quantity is 0.38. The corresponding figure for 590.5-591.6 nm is 0.16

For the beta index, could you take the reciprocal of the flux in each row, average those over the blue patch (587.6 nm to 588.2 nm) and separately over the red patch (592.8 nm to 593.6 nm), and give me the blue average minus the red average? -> -0.0009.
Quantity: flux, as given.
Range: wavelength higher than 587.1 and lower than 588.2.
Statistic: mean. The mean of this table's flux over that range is 22.5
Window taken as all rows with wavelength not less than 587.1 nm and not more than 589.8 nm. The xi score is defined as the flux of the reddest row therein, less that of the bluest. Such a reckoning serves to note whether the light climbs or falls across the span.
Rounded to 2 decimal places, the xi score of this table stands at -2.43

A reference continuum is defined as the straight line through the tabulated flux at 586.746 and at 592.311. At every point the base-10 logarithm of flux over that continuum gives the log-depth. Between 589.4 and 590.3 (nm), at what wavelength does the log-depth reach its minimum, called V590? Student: 589.590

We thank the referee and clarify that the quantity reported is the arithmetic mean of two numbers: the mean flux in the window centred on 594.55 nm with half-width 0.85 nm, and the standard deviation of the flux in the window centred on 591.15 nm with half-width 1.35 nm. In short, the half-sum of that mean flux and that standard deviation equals 11.3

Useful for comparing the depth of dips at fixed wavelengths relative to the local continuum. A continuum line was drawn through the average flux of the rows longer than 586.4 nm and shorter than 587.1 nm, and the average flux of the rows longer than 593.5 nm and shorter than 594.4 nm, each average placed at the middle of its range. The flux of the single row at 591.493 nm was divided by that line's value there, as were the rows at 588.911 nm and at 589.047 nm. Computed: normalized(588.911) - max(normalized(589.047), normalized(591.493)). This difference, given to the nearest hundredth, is -0.15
